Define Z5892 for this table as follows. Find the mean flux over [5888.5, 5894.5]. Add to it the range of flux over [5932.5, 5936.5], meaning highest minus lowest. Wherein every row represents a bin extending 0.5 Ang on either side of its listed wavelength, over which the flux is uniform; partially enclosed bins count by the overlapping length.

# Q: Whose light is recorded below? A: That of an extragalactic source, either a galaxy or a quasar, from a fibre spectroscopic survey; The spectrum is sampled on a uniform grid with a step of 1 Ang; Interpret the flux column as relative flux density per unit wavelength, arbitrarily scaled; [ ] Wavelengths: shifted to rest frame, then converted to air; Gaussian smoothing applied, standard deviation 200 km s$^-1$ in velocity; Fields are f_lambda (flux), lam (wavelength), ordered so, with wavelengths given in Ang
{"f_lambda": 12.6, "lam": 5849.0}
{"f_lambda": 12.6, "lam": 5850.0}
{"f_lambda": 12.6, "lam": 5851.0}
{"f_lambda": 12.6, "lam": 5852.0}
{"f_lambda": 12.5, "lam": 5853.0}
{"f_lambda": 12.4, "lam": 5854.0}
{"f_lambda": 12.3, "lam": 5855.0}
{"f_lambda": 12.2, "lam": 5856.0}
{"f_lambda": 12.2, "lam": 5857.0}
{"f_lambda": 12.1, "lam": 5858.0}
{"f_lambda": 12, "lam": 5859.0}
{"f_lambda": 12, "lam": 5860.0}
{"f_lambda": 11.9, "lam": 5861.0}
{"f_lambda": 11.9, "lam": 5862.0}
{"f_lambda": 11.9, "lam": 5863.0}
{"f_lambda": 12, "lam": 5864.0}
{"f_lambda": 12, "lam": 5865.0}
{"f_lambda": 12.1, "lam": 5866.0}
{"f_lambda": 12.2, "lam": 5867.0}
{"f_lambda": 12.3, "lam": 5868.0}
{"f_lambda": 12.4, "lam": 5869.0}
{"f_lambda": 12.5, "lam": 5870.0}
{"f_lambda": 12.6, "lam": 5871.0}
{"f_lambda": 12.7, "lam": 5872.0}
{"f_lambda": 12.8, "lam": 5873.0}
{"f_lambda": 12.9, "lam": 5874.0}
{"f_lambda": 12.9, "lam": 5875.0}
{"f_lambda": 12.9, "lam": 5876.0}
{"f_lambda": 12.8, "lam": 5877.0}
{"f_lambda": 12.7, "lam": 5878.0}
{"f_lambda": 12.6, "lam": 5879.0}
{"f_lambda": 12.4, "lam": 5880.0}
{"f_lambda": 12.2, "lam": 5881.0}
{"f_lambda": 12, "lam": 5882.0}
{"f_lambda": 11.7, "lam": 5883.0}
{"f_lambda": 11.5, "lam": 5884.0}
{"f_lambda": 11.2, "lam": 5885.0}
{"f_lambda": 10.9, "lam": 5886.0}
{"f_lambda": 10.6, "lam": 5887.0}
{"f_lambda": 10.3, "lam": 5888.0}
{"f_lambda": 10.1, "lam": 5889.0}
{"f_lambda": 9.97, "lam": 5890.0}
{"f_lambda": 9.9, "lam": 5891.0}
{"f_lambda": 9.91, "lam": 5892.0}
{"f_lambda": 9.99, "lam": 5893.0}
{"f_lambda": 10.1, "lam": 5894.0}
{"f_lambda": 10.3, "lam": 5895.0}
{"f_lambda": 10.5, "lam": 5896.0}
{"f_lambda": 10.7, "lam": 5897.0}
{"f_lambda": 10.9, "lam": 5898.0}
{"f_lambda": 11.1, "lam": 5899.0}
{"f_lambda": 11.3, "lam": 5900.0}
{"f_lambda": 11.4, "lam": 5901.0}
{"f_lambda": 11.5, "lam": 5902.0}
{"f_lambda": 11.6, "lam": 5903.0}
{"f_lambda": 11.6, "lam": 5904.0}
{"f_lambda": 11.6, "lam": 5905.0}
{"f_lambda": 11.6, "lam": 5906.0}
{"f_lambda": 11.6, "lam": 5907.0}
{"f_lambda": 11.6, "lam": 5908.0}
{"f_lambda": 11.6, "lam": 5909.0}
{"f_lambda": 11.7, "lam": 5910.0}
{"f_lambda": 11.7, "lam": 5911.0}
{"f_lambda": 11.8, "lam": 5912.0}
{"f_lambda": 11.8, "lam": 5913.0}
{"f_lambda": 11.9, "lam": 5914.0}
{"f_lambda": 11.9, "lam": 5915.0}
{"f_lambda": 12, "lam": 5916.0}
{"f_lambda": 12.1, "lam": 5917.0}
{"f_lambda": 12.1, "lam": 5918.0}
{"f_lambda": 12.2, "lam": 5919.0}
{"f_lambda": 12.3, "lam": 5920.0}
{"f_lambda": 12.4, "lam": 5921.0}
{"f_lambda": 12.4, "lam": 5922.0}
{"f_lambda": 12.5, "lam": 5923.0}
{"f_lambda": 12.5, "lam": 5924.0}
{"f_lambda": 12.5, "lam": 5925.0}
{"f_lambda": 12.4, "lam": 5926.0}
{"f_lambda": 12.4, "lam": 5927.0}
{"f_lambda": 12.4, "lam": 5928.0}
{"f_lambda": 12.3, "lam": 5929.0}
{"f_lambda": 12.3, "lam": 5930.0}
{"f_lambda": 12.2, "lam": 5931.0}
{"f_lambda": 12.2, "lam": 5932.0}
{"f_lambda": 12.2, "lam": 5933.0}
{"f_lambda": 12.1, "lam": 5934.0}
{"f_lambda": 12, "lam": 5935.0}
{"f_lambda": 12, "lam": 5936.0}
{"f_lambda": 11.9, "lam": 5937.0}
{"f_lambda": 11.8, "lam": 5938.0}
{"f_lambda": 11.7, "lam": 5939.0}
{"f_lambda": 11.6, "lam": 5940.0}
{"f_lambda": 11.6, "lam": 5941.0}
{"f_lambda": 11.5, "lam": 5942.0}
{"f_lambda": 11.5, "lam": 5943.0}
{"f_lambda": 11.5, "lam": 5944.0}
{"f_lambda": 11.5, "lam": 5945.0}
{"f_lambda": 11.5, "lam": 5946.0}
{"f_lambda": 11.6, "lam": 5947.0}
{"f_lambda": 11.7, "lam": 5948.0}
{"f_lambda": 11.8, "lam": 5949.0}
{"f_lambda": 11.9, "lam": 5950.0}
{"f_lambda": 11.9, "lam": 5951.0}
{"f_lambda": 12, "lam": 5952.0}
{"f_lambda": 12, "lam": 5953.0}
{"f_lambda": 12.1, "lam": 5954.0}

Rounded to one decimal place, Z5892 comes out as 10.2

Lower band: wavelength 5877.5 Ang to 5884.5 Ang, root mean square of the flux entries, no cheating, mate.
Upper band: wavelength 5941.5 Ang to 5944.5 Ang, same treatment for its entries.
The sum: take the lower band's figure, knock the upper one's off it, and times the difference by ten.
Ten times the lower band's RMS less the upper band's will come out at 7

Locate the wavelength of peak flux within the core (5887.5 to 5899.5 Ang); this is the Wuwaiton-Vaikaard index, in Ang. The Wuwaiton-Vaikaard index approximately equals 5899.0 Ang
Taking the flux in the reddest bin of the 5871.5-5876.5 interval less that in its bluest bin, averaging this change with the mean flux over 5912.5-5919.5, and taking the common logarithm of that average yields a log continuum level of 0.79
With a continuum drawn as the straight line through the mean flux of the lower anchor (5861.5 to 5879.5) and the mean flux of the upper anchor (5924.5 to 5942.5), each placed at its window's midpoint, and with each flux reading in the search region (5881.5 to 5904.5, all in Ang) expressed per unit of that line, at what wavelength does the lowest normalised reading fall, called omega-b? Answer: 5891.0 Ang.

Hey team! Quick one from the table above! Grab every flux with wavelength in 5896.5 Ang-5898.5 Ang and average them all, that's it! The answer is 10.80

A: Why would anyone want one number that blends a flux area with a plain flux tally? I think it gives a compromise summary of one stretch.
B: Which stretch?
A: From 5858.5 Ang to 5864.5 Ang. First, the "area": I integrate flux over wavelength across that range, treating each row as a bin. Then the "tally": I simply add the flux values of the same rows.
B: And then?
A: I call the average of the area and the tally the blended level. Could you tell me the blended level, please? 72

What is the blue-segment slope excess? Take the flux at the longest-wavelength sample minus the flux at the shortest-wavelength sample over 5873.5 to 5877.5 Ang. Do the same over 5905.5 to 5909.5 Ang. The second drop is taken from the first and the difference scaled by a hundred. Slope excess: -10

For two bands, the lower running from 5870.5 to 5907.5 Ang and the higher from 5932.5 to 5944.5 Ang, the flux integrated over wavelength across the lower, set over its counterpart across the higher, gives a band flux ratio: 2.99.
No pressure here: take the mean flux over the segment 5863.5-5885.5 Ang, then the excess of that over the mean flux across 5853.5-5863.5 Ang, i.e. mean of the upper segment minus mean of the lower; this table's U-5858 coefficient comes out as 0.25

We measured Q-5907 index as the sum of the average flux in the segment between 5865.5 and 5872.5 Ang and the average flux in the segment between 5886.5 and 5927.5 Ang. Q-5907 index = 23.8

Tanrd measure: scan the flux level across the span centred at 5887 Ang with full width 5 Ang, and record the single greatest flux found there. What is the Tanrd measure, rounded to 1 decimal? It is 11.2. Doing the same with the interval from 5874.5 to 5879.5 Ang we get 12.9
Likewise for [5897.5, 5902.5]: 11.5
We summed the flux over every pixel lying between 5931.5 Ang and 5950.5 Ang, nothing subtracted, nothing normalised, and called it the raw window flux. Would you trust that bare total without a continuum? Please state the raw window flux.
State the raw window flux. 224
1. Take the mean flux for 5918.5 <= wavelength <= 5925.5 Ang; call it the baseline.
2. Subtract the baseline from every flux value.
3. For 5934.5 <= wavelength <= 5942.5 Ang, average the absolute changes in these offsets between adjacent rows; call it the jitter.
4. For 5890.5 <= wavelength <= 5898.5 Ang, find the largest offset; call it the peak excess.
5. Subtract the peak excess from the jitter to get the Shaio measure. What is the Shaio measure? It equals 1.6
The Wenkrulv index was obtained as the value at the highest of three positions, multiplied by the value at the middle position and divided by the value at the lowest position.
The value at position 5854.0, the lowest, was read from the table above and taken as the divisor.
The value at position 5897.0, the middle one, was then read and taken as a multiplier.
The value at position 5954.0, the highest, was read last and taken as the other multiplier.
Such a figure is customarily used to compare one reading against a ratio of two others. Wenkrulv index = 10.4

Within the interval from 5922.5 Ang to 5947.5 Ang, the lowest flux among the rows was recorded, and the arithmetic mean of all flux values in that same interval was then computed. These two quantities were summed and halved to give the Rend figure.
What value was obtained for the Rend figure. 11.7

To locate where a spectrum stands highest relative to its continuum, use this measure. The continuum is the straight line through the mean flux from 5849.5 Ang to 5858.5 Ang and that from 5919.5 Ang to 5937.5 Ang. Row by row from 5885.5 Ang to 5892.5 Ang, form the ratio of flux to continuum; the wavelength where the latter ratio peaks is 5886.0 Ang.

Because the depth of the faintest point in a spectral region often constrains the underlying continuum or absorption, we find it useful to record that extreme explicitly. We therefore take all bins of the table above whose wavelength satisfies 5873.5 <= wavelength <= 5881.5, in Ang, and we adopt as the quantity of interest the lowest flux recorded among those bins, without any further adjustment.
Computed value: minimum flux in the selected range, 12.2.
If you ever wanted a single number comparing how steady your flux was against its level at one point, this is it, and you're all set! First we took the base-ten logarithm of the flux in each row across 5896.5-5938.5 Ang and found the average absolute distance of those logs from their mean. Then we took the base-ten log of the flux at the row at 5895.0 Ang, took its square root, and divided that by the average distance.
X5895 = 77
